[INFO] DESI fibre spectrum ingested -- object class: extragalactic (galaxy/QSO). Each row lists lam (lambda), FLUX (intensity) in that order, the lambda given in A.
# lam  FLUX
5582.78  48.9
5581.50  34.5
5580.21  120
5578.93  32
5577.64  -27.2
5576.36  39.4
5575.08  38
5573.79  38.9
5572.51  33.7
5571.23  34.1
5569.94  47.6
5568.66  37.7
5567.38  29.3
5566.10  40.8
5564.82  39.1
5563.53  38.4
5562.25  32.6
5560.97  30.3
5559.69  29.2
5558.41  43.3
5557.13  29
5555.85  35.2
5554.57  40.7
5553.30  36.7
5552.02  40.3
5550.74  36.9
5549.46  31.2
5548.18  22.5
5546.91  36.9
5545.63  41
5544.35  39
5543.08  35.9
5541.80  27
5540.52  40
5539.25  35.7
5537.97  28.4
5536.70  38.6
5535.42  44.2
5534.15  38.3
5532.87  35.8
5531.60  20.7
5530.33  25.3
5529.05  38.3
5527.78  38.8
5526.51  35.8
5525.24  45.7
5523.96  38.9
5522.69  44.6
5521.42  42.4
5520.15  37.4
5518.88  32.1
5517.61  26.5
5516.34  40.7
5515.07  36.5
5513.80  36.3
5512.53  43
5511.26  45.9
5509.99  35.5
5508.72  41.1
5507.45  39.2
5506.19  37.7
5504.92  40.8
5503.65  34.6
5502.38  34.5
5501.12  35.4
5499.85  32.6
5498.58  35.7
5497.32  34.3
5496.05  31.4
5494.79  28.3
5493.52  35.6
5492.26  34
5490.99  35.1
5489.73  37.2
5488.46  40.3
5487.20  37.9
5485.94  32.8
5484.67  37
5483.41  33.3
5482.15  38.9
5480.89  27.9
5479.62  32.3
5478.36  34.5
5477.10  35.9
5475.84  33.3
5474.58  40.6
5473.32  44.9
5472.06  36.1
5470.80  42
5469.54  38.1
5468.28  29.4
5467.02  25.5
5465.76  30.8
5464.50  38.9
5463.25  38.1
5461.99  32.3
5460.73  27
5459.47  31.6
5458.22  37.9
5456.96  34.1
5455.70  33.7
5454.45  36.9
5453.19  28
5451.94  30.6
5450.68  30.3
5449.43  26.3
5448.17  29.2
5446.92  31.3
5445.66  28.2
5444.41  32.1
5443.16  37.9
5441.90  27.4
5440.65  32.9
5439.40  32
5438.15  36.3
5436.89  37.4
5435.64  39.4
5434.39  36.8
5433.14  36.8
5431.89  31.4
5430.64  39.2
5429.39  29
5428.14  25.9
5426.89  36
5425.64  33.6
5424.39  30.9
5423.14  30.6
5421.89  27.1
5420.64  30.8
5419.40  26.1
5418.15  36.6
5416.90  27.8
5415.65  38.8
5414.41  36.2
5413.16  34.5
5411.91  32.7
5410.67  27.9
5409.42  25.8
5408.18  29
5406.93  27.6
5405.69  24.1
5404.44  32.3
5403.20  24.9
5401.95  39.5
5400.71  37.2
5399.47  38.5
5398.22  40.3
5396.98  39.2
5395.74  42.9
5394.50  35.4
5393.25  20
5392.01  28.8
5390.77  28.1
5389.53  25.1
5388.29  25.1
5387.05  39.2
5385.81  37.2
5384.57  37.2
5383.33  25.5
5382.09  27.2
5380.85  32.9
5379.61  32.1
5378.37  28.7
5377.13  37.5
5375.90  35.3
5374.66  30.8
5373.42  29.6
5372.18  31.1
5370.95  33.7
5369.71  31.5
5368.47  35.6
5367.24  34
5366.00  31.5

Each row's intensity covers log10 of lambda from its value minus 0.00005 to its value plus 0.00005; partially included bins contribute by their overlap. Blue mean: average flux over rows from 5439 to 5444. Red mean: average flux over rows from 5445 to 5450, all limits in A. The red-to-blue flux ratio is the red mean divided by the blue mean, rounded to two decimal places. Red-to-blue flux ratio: 0.88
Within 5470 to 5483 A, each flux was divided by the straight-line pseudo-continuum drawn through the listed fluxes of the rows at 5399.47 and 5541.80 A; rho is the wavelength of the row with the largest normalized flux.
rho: 5473.32 A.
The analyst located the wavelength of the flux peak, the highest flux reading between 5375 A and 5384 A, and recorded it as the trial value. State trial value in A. 5377.13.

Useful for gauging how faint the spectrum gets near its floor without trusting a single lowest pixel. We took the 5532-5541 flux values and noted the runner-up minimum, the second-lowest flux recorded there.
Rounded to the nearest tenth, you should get 35.7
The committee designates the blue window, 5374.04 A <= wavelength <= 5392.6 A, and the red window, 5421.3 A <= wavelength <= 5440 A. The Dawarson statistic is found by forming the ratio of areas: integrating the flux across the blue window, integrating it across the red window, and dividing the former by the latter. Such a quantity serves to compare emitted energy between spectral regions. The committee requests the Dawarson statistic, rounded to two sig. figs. 0.93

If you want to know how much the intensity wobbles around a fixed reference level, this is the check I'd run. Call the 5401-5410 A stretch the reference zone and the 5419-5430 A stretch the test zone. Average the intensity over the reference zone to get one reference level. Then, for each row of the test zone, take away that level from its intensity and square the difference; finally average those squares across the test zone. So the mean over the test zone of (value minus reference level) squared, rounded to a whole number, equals 11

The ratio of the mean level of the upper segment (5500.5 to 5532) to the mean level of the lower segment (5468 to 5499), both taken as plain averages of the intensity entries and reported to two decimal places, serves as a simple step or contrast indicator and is 1.05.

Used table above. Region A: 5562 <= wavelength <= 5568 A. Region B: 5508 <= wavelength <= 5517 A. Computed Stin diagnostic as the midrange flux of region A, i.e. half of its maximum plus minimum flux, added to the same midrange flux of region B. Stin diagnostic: 76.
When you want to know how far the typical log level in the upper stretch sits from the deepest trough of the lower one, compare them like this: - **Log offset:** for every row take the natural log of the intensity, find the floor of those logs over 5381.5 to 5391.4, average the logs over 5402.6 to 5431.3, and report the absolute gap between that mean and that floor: 0.19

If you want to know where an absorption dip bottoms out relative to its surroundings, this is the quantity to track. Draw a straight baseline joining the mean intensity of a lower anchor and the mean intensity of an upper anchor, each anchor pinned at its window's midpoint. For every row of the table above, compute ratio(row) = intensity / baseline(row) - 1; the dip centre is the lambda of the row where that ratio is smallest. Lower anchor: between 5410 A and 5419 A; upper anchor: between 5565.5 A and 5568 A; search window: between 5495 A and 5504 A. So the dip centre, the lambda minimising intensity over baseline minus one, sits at 5496.05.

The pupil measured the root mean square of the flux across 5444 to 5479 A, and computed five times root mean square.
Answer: 169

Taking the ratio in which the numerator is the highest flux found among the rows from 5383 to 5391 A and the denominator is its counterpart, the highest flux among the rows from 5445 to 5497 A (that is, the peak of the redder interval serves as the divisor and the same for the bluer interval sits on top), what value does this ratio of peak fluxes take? 0.87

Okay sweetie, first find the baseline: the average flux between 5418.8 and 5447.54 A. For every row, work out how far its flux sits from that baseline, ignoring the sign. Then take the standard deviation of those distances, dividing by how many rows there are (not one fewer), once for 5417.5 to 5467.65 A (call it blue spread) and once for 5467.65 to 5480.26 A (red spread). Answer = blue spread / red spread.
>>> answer 0.6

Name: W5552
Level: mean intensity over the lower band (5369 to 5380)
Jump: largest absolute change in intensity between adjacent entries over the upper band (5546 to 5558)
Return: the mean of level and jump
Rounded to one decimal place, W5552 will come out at 23.3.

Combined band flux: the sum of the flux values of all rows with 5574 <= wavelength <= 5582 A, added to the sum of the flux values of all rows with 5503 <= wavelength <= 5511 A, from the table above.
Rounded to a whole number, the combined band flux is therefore 466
